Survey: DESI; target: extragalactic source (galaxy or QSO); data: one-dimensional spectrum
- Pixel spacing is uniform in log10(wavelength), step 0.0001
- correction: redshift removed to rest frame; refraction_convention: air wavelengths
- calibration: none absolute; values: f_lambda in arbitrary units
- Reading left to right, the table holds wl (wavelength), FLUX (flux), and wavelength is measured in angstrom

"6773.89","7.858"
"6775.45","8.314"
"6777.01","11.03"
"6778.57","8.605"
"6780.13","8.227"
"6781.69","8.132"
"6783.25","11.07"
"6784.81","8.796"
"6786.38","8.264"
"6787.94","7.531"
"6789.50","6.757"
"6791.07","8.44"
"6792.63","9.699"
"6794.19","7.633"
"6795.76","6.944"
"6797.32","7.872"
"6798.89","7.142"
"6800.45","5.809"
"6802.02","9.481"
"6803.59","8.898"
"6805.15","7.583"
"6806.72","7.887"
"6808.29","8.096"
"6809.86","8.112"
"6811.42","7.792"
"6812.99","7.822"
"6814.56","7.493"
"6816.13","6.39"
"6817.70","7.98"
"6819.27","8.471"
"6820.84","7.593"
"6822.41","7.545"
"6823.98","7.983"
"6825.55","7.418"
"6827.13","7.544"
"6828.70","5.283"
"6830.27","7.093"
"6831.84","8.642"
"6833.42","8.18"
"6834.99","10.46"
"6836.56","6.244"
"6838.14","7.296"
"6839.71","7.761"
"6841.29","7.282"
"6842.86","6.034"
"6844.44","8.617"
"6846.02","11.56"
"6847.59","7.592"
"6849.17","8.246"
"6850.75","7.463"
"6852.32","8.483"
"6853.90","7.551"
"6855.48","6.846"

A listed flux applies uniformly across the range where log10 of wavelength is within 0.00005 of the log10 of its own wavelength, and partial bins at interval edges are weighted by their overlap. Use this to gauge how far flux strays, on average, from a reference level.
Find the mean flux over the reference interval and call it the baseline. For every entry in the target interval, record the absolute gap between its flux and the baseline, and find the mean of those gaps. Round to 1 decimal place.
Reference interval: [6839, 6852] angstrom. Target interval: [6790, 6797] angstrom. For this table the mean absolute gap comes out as 0.9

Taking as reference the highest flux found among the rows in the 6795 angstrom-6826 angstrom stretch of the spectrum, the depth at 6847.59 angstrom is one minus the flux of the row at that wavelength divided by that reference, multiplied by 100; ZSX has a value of 19.9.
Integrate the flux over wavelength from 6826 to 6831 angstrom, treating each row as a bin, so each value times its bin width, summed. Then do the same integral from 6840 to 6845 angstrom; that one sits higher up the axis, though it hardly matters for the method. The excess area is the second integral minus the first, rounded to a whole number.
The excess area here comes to 3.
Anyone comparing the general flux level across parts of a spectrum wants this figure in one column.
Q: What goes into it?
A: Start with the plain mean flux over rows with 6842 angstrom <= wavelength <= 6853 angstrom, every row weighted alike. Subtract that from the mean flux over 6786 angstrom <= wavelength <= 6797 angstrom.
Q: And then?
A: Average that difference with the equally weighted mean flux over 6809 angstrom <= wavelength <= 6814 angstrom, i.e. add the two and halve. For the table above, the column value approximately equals 3.8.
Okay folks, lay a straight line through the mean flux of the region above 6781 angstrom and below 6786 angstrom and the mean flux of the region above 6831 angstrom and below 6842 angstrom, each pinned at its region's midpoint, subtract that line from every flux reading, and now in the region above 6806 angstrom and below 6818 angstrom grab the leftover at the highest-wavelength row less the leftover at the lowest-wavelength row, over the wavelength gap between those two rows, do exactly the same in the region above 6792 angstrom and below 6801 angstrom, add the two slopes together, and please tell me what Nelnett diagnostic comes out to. -0.44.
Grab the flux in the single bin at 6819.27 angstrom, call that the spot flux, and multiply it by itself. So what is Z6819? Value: 72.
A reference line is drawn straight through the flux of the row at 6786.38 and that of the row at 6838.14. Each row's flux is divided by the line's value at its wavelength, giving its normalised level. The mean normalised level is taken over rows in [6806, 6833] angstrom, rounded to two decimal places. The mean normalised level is 0.99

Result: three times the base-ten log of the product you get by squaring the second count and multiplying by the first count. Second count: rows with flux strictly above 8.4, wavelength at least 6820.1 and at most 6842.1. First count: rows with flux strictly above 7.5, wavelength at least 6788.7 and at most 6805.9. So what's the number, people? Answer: 4.3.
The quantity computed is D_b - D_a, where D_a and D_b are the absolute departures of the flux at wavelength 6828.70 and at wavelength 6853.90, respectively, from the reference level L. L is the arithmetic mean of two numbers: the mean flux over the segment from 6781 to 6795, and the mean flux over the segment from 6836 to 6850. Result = -2.3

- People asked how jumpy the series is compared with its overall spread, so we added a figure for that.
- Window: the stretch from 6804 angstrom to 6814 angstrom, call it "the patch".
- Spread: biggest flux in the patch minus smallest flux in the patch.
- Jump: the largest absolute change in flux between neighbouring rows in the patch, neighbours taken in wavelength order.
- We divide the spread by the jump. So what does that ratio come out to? 1.7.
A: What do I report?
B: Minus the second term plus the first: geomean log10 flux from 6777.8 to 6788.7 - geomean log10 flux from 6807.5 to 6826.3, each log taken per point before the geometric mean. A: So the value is 0.047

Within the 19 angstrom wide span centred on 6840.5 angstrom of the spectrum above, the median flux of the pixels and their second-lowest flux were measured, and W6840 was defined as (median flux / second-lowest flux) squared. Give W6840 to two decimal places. 1.63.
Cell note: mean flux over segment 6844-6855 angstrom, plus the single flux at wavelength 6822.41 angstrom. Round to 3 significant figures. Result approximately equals 16.0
